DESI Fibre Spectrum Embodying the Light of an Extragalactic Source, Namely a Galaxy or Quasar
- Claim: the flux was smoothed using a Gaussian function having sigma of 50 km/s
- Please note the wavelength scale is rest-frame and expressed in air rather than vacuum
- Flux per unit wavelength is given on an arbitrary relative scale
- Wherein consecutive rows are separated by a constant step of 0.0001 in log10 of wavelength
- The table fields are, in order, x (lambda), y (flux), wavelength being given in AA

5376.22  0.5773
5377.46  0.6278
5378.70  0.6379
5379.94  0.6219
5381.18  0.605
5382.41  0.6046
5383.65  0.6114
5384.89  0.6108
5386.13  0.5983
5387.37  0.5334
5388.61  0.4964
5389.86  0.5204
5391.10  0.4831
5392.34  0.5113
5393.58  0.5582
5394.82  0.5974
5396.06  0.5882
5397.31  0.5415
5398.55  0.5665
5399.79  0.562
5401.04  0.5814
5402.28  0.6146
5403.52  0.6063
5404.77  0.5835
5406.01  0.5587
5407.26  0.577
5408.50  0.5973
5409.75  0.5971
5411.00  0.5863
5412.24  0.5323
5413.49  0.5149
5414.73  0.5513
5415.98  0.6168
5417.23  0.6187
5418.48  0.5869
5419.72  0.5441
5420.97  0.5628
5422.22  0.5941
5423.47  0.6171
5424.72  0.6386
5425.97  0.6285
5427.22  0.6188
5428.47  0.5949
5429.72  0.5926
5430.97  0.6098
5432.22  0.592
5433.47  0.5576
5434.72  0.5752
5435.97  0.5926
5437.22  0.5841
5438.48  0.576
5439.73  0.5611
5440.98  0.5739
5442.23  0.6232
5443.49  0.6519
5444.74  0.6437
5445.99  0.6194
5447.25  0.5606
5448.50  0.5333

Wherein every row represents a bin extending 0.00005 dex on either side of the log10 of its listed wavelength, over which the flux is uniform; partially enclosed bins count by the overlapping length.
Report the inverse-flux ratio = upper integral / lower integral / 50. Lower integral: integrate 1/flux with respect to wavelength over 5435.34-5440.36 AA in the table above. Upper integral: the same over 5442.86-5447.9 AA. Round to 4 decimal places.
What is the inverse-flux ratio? 0.0188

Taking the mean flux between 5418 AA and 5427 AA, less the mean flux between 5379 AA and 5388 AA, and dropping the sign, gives 0.002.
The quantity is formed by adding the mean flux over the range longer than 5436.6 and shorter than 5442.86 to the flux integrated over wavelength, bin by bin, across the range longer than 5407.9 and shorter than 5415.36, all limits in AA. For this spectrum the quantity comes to 4.8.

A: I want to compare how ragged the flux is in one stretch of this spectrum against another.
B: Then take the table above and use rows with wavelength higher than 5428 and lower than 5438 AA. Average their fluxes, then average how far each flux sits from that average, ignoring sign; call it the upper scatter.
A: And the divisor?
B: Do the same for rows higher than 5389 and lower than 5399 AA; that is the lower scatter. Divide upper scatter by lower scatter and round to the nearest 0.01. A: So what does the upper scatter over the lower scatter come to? 0.36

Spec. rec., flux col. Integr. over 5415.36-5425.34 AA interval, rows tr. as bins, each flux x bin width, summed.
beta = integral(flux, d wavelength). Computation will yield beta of 6.0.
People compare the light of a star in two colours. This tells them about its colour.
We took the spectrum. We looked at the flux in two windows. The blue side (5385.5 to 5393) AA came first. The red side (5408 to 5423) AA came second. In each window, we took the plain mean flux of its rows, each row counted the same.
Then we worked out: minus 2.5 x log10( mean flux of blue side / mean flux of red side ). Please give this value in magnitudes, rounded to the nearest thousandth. 0.102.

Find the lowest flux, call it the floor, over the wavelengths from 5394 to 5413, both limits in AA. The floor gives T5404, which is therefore 0.5323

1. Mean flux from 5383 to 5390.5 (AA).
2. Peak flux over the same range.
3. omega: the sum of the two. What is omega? 1.17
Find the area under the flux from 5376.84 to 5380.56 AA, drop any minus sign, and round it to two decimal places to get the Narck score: 2.34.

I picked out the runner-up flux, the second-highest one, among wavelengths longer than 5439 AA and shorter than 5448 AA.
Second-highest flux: 0.6437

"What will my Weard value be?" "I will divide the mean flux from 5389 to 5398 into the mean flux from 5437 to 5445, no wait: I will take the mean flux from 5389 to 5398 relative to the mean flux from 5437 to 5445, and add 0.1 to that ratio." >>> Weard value 1.00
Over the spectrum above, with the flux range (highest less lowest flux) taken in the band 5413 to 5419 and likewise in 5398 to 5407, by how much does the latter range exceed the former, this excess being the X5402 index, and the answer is -0.05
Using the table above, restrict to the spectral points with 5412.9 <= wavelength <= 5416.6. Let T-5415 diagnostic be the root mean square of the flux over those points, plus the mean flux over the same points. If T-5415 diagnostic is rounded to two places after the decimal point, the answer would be 1.12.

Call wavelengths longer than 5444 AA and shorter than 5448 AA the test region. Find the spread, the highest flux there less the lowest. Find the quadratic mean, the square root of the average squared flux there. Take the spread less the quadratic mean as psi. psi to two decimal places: -0.53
